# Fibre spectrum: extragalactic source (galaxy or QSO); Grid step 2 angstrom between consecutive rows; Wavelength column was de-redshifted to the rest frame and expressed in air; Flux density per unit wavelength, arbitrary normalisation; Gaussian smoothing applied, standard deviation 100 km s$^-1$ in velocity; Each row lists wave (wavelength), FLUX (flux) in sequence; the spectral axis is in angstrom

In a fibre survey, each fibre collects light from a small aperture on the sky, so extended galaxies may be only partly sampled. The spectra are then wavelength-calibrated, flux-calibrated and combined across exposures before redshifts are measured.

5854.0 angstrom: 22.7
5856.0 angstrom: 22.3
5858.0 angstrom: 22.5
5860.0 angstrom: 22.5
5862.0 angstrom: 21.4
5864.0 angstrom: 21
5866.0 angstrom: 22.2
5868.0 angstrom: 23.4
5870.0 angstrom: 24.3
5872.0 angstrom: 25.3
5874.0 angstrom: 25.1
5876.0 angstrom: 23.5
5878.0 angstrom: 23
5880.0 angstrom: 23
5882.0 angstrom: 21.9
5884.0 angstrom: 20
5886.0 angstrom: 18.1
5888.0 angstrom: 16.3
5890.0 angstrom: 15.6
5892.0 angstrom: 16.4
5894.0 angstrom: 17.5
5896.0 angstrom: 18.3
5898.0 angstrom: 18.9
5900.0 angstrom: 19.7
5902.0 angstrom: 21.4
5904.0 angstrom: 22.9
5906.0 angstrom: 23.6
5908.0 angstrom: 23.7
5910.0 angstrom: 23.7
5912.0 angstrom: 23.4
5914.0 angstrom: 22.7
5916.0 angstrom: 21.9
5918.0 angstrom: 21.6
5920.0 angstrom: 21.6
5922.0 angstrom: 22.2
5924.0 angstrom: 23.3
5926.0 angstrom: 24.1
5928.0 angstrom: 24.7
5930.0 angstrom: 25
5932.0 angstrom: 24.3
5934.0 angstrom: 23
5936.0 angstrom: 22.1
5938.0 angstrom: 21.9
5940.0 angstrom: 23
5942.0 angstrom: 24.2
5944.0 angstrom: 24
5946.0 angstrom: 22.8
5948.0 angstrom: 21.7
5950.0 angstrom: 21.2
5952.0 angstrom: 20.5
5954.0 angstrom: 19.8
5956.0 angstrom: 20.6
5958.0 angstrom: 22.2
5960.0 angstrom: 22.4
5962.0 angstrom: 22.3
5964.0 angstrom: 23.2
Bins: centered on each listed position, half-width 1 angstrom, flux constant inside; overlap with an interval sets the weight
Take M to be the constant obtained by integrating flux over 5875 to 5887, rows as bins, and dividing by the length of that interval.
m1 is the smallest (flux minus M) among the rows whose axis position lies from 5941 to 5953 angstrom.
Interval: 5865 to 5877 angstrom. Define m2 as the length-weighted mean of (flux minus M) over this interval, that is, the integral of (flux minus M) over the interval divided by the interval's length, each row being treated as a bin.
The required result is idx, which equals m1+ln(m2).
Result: -0.2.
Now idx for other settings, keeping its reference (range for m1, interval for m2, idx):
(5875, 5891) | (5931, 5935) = -5.3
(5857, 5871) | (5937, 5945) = -0.1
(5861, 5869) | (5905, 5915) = 0.0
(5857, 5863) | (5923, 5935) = 0.7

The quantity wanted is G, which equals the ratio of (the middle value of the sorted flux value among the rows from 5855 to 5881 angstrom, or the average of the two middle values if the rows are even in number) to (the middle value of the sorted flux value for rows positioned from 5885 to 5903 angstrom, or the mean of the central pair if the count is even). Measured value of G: 1.27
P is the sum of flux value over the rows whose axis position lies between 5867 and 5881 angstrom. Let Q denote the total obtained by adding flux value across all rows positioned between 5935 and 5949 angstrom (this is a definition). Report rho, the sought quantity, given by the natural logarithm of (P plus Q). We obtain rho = 5.79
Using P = 168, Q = 160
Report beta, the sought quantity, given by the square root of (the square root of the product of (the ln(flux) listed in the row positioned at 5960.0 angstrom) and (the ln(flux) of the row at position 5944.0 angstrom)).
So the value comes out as 1.77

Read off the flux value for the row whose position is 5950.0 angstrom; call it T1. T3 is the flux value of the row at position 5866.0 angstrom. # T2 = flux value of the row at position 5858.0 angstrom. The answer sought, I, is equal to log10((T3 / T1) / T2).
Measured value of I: -1.33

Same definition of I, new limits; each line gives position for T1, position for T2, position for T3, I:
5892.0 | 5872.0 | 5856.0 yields -1.27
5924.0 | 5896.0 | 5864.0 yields -1.31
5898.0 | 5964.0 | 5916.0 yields -1.30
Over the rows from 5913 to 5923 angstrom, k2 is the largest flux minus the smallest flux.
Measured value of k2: 1.1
